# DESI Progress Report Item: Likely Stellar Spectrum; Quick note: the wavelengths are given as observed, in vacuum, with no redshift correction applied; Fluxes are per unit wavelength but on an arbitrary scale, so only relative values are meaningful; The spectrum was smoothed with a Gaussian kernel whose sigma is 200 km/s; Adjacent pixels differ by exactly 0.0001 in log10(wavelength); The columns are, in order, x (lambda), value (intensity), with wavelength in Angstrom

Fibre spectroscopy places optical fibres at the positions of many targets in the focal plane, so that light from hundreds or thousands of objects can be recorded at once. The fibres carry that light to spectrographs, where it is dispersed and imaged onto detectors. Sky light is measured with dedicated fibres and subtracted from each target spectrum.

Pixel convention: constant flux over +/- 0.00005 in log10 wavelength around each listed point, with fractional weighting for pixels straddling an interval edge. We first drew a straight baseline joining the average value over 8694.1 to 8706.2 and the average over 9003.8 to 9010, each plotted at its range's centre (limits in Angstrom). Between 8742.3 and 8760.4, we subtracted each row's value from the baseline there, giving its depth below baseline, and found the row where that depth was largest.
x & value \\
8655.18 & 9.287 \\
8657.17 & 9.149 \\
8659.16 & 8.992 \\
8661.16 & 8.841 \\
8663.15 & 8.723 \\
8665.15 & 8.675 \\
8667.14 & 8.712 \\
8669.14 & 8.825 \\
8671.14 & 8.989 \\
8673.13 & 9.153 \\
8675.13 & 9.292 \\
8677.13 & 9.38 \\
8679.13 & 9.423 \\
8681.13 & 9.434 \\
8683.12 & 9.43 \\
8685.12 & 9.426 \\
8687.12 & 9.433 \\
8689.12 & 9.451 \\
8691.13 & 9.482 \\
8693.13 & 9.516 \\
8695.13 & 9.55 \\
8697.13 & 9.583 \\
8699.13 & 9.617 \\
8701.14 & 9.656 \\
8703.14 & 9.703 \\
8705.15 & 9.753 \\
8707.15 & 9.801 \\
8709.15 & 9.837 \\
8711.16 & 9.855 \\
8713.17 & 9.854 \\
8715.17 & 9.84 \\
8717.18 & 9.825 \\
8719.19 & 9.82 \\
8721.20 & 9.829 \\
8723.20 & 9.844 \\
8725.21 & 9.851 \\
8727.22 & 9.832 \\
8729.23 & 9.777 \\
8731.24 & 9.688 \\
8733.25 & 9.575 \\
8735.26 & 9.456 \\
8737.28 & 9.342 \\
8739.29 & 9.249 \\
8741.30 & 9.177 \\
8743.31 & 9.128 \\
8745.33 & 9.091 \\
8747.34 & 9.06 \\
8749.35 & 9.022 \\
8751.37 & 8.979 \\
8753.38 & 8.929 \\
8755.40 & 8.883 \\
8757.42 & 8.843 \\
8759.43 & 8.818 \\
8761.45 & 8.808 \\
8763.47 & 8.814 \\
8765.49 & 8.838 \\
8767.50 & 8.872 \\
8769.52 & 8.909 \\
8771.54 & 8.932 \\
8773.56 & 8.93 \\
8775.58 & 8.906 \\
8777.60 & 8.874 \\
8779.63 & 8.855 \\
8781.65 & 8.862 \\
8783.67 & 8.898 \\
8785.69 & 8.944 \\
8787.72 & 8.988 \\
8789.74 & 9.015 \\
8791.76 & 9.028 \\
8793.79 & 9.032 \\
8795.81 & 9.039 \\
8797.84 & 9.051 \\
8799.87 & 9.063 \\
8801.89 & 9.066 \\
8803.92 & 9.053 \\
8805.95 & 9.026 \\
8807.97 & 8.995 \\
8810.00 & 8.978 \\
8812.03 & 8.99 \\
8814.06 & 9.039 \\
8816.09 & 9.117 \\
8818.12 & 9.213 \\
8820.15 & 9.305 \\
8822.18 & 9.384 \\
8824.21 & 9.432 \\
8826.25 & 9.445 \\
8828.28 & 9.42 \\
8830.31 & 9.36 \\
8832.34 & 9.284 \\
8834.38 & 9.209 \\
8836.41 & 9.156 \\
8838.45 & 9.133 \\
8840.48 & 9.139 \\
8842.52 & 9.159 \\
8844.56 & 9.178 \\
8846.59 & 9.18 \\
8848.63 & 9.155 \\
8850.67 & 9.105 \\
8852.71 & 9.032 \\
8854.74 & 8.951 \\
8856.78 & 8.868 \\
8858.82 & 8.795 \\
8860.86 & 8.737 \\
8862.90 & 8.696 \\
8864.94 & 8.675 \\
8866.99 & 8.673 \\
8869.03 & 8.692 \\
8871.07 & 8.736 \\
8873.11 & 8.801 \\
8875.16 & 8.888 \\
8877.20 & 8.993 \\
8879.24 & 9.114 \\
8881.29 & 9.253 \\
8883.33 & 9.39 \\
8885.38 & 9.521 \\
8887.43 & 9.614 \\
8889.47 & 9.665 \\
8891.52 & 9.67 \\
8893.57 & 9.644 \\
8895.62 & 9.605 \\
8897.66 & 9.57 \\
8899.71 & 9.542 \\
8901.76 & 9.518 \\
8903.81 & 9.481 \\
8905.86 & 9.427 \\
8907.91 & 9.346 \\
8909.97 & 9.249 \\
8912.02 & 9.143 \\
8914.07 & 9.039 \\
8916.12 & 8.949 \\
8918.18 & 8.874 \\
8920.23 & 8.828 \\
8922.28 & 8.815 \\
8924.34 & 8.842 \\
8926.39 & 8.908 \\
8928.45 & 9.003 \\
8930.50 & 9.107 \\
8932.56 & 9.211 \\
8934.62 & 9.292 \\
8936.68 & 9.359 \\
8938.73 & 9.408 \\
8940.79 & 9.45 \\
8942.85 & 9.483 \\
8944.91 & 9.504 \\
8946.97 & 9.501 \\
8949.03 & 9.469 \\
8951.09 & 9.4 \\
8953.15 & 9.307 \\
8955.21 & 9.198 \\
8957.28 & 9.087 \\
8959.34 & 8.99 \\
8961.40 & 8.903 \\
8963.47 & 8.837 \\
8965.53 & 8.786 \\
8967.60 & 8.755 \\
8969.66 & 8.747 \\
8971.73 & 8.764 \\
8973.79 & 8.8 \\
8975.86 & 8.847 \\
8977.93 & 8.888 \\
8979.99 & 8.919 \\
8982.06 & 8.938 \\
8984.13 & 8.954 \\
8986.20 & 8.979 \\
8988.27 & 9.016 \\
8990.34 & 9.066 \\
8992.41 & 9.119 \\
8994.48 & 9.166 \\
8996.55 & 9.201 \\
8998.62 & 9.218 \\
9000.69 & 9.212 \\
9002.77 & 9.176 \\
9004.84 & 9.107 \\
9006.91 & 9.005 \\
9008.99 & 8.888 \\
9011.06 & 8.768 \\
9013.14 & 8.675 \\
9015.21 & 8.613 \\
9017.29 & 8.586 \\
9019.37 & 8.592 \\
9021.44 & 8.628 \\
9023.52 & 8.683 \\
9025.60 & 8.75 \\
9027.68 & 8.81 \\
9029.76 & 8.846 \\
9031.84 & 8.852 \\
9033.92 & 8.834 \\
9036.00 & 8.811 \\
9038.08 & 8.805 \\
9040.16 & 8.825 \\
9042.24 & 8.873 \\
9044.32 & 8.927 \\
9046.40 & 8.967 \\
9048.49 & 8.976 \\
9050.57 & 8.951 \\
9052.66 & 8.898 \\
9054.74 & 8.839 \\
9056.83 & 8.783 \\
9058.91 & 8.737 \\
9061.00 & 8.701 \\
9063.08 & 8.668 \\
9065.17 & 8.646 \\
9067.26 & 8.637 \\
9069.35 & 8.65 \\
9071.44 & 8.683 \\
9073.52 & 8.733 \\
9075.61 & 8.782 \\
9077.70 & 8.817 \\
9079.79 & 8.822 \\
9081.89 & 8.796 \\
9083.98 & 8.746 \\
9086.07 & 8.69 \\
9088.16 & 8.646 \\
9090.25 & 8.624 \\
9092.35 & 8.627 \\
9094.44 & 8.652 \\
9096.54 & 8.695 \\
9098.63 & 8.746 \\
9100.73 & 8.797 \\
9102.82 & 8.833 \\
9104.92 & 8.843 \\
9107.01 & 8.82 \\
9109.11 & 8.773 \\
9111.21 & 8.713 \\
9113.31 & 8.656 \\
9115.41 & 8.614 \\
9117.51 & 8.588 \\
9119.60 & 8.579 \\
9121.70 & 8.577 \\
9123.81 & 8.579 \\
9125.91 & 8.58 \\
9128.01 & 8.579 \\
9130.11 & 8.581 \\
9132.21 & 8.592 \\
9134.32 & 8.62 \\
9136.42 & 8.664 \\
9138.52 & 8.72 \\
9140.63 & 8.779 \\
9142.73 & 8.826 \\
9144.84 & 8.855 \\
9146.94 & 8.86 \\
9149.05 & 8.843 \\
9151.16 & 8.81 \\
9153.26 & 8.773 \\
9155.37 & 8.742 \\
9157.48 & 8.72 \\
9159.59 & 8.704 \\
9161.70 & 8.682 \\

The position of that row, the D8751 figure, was 8759.43 Angstrom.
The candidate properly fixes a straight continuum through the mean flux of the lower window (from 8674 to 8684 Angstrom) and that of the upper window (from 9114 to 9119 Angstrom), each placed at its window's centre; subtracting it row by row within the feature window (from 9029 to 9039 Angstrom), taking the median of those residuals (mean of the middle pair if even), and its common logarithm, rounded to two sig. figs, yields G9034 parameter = -1.1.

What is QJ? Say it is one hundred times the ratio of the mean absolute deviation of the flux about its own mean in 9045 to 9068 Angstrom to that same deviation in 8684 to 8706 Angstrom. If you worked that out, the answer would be 124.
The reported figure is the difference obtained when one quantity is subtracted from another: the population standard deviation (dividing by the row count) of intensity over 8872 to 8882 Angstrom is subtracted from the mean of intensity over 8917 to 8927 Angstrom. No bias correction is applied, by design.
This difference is 8.7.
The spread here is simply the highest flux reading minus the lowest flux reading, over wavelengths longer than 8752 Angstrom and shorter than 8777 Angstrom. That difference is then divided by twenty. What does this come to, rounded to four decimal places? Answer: 0.0062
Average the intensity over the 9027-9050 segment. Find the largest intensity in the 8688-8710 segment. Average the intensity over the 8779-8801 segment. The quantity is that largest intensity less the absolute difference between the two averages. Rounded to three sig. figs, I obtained 9.72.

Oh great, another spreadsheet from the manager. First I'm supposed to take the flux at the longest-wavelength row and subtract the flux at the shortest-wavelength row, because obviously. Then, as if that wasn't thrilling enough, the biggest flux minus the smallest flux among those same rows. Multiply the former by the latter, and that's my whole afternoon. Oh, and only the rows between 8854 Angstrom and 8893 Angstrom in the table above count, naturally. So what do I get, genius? 0.717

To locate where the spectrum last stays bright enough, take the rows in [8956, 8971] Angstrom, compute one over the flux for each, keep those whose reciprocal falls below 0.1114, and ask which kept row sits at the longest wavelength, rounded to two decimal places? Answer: 8959.34 Angstrom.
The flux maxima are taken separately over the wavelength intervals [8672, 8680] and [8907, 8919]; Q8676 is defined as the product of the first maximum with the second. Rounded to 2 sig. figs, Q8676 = 88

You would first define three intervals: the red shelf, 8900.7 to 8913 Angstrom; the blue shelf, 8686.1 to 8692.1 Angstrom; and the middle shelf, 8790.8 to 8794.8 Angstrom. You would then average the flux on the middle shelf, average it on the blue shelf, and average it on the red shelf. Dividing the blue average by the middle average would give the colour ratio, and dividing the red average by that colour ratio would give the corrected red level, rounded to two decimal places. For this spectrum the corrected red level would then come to 8.94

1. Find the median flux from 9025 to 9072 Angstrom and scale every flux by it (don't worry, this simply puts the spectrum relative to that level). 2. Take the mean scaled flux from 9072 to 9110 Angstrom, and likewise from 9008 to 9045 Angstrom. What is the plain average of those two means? 0.99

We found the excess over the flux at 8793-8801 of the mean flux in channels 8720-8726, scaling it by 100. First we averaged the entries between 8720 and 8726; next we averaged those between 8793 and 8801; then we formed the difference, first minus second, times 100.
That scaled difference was 80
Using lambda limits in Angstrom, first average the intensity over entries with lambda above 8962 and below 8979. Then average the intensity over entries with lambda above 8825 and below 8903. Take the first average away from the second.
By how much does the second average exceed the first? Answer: 0.4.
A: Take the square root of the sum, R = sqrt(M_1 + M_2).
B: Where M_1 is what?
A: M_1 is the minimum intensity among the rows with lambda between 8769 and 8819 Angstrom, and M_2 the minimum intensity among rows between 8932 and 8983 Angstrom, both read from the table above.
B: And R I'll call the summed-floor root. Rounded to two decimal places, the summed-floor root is 4.20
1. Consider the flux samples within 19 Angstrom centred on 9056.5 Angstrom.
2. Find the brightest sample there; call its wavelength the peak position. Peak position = 9048.49 Angstrom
